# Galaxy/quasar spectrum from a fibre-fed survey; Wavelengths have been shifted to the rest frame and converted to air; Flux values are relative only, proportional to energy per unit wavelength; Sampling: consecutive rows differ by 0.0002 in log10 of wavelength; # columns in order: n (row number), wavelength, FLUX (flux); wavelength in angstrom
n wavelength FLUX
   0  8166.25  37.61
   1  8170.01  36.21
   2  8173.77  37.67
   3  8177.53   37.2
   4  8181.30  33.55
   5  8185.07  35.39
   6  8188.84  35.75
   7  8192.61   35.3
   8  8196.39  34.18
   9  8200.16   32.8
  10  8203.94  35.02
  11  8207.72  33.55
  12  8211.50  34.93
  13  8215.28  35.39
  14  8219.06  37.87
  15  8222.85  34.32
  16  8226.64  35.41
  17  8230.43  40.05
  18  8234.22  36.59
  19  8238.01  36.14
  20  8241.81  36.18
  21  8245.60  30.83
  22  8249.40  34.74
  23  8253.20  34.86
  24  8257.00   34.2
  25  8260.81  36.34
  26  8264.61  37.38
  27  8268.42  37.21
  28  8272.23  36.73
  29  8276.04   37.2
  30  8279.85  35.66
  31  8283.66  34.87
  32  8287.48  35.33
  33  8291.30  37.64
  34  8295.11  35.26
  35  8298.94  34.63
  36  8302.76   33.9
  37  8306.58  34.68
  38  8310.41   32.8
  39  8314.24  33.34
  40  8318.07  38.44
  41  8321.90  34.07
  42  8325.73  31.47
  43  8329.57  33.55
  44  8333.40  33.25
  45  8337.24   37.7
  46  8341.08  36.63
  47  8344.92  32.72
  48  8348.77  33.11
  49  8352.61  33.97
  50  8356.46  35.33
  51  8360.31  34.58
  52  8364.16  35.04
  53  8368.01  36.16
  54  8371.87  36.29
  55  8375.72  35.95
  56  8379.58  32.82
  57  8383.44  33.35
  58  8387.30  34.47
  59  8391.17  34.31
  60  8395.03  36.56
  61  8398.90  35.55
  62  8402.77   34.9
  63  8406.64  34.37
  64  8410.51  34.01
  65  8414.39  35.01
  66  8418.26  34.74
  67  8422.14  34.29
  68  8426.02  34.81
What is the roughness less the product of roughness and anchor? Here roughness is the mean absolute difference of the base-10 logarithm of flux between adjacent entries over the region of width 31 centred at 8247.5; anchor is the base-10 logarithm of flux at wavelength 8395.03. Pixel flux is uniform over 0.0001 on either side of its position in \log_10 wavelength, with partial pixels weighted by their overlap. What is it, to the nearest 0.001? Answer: -0.013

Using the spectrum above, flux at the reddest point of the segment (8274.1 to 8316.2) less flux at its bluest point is -3.9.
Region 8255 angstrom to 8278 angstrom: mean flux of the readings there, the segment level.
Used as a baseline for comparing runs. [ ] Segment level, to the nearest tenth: 36.5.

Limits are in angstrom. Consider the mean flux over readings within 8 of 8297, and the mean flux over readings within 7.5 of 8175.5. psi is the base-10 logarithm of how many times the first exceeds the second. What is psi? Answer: -0.01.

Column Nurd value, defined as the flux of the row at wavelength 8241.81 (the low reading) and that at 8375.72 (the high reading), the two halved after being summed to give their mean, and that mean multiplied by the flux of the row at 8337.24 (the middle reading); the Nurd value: 1360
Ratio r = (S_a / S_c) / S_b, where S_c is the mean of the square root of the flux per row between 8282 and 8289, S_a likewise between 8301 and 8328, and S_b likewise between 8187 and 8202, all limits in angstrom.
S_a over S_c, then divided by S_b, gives 0.168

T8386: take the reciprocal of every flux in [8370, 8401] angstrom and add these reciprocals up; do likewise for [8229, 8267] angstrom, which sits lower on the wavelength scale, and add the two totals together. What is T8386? 0.51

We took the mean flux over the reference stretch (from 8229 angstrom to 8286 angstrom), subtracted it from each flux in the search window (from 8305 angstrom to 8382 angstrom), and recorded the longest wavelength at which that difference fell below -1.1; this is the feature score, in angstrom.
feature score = 8379.58 angstrom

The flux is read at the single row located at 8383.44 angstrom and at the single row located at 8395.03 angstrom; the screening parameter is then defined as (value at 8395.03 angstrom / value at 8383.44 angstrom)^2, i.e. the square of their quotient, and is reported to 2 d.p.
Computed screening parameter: 1.20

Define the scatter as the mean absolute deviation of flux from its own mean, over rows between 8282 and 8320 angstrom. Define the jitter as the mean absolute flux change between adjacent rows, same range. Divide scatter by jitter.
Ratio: 0.77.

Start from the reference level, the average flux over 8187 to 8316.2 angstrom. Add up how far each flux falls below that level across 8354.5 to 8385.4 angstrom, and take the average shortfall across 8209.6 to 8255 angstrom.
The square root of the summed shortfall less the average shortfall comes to 1.8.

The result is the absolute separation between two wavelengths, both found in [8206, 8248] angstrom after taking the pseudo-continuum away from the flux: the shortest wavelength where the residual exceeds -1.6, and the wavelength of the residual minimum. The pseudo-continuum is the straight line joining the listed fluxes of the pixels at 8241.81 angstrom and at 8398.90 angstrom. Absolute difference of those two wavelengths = 34.1 angstrom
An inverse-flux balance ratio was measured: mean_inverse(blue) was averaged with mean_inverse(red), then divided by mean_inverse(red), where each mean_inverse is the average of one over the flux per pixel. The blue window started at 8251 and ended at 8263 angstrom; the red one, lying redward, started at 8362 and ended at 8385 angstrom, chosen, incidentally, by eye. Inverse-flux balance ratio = 1.00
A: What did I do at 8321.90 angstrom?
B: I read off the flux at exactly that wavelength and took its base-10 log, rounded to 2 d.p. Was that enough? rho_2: 1.53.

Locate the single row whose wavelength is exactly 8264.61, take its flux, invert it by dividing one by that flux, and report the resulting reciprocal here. 0.0268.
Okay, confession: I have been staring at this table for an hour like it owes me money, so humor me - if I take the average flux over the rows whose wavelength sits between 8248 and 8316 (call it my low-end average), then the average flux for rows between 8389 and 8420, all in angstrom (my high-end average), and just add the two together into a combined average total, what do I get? 70.3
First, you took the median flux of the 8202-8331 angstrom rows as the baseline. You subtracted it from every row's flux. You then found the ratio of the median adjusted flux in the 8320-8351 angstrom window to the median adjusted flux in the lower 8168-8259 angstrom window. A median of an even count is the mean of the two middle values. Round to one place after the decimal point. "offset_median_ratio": -8.5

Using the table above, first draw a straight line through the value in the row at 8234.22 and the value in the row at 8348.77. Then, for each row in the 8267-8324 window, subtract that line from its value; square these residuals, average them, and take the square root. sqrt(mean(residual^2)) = 1.61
